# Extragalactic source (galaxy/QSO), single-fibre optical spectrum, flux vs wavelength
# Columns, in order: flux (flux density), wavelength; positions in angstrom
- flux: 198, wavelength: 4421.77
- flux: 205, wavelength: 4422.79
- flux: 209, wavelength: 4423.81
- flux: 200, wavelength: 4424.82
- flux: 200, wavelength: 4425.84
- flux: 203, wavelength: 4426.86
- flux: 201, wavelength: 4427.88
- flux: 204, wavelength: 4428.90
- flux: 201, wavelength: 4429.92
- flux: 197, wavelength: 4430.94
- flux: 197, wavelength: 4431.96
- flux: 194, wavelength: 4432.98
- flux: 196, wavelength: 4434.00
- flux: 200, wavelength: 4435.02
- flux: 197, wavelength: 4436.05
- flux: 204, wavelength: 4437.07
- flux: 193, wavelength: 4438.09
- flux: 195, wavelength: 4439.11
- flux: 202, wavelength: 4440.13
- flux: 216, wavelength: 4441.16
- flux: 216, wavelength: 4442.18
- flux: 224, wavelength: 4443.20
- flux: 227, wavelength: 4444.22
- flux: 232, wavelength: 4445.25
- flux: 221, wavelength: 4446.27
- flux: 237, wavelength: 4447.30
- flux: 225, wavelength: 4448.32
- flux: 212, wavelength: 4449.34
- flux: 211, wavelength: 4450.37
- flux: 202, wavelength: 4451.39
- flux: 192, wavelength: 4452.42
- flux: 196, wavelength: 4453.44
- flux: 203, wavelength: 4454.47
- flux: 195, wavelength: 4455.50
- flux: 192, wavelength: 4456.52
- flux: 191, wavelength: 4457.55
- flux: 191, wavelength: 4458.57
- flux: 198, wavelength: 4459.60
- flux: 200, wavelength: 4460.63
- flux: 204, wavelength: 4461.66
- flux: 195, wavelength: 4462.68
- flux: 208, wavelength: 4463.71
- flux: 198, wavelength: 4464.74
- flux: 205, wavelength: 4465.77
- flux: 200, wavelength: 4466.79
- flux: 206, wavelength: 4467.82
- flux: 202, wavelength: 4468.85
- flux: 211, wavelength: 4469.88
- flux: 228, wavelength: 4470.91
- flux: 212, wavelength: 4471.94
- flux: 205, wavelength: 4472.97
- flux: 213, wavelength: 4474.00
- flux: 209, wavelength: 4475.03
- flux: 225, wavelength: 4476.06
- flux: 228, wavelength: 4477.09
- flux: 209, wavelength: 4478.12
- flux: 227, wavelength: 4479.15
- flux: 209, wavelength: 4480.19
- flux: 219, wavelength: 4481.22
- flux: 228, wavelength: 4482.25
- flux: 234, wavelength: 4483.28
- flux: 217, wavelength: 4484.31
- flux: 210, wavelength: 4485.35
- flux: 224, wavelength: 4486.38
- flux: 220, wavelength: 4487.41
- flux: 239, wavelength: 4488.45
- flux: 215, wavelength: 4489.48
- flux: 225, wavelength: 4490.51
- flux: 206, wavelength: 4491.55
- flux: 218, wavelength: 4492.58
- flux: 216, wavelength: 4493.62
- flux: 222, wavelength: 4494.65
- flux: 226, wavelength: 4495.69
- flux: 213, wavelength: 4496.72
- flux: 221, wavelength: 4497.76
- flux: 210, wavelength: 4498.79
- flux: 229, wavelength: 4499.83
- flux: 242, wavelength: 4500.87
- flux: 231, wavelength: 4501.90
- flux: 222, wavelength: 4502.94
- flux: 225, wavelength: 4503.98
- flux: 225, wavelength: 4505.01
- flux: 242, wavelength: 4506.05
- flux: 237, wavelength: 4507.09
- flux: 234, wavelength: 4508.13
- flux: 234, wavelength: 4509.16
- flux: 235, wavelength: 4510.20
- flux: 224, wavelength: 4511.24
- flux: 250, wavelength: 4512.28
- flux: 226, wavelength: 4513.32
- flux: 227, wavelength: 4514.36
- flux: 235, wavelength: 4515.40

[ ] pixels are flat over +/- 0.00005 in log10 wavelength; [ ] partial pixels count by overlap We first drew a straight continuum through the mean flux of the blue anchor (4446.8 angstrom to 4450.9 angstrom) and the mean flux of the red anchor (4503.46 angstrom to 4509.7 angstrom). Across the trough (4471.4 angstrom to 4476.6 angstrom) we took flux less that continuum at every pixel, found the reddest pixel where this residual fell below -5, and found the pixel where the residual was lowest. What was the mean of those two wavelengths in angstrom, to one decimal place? 4474.0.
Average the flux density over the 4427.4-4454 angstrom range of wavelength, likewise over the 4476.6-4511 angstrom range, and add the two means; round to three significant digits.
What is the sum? 431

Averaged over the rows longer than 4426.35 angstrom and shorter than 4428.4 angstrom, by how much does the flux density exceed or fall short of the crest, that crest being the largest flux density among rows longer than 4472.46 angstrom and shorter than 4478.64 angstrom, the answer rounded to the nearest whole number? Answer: -26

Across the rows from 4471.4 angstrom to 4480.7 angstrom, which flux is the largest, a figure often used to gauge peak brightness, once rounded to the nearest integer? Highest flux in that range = 228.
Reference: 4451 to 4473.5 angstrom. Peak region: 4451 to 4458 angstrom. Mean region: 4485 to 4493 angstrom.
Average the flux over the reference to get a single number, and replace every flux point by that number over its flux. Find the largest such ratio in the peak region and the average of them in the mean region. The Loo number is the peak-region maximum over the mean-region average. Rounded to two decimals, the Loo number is 1.15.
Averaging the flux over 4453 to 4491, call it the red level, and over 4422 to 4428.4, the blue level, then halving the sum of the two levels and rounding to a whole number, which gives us 207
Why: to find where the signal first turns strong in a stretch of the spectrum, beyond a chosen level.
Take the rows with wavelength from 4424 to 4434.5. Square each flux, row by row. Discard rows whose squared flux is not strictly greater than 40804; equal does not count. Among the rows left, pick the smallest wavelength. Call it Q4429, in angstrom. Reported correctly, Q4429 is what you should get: 4426.86 angstrom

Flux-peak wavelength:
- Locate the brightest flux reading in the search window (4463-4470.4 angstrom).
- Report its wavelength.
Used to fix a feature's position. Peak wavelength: 4469.88 angstrom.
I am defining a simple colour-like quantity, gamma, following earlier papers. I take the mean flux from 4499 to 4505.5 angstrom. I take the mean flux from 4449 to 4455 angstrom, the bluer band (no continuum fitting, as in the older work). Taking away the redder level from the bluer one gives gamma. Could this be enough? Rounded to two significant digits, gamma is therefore -26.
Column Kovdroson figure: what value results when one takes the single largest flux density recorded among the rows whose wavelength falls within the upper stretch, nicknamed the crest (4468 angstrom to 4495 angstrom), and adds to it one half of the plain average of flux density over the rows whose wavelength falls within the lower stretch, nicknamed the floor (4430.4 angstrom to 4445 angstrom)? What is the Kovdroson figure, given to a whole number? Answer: 341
